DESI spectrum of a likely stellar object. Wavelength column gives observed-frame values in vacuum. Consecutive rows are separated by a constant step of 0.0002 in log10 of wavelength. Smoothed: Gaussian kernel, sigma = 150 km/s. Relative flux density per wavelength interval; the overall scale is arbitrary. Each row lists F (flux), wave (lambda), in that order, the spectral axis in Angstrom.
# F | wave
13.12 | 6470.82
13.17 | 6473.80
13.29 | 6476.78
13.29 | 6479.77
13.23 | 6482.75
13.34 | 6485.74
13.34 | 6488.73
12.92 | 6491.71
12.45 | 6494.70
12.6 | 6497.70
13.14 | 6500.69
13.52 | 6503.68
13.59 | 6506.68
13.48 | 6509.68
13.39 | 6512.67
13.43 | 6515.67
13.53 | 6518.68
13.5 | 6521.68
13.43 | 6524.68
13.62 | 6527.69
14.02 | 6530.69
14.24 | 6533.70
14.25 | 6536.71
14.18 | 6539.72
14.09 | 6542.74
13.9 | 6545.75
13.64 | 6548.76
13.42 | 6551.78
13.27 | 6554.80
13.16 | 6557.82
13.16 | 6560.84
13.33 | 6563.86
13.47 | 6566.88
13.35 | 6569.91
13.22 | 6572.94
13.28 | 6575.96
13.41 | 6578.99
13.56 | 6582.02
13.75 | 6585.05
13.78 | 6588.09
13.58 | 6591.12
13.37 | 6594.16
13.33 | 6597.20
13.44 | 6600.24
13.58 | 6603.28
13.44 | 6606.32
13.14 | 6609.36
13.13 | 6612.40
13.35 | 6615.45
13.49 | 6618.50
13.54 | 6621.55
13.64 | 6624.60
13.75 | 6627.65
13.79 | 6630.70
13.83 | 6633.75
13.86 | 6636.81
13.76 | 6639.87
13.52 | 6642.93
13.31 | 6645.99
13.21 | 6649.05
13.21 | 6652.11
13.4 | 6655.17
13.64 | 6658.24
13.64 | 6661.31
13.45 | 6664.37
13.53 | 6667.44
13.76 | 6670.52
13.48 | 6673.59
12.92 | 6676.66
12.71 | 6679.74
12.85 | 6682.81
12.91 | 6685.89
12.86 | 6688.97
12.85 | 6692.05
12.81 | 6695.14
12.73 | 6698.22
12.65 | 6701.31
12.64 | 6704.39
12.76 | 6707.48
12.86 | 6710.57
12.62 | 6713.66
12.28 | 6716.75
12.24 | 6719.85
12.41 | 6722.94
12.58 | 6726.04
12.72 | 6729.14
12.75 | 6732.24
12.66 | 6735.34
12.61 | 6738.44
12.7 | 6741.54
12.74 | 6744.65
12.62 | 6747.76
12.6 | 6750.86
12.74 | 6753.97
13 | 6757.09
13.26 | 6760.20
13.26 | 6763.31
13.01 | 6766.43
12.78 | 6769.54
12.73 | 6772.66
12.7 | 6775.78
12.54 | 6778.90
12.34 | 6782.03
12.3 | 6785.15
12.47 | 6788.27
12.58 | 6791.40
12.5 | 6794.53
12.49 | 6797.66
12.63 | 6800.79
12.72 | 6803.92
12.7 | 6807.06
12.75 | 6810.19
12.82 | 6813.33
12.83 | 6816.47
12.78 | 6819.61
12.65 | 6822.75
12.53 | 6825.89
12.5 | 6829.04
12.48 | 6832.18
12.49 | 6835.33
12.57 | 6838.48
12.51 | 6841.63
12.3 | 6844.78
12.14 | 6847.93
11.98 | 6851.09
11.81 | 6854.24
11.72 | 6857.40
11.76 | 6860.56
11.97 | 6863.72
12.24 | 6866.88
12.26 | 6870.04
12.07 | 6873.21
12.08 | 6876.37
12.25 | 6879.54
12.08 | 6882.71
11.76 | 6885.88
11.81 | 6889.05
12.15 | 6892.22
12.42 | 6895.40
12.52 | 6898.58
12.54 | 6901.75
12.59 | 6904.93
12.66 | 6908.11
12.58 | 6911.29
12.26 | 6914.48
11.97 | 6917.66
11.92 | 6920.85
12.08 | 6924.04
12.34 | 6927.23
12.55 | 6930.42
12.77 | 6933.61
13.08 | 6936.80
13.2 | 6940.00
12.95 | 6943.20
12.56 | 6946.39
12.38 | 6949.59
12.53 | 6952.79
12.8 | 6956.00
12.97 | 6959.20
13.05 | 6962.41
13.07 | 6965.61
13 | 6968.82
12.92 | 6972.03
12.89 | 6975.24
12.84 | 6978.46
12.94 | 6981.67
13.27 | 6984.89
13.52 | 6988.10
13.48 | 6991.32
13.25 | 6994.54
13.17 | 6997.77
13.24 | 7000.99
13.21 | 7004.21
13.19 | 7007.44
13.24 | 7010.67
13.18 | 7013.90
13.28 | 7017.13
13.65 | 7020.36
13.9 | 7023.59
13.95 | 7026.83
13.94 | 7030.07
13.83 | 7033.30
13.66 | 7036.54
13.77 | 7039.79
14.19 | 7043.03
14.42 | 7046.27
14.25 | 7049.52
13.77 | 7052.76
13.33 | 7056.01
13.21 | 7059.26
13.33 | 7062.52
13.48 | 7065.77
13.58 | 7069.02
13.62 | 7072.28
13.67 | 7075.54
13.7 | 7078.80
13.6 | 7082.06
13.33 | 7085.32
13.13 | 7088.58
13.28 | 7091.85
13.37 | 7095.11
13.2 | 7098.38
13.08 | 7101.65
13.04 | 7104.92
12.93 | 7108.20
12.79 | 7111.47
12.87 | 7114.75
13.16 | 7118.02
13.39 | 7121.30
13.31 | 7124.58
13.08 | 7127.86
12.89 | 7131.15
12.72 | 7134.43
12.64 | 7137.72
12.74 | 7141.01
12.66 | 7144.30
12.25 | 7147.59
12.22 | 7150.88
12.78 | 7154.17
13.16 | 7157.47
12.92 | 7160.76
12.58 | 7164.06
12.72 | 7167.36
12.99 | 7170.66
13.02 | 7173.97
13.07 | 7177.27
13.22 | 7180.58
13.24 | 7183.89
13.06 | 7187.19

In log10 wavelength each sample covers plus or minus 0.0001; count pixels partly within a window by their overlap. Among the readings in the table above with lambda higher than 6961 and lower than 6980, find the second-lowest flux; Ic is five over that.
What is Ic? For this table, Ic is 0.388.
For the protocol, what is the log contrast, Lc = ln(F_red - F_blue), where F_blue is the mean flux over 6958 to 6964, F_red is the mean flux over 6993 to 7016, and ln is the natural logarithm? -1.6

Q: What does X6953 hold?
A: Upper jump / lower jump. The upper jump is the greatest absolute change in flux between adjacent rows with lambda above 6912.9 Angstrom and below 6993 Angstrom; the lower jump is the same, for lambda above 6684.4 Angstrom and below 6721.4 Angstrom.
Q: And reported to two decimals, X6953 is 1.15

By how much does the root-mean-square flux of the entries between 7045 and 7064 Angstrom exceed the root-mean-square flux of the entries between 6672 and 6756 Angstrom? 1.0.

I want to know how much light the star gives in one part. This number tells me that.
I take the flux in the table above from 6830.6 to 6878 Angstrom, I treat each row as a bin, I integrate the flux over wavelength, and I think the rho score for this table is 576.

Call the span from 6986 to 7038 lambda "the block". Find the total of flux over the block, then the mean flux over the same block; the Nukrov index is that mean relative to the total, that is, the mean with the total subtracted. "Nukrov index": -202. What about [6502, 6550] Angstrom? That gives -206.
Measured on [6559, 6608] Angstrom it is -202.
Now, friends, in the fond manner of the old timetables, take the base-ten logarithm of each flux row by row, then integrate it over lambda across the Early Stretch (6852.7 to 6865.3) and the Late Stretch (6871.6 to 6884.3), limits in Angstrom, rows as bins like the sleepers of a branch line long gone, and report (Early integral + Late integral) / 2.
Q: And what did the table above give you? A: 13.6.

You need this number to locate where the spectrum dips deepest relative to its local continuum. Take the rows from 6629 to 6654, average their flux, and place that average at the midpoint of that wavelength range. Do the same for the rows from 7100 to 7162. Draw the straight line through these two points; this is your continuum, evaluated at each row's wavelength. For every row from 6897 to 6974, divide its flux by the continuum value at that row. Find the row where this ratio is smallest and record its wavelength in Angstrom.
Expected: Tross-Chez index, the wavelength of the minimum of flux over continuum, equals 6920.85 Angstrom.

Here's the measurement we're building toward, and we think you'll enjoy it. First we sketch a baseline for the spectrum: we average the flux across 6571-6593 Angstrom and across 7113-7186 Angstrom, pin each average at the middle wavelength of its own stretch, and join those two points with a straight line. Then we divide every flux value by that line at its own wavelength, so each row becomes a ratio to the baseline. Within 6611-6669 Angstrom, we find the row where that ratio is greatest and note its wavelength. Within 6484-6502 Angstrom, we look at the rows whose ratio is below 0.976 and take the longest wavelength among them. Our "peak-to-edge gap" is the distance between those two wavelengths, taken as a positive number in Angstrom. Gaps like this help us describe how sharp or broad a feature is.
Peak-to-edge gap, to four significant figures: 136.1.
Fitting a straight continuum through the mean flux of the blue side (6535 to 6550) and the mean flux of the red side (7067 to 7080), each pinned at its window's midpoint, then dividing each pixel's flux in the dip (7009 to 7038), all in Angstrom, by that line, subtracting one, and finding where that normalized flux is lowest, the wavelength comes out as 7013.90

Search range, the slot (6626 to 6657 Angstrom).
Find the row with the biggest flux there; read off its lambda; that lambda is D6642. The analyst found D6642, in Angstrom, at 6636.81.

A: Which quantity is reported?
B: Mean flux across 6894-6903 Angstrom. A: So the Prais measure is 12.5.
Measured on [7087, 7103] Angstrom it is 13.2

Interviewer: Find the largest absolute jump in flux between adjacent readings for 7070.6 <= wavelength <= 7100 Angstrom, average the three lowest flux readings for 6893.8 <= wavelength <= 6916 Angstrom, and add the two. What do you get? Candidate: 12.7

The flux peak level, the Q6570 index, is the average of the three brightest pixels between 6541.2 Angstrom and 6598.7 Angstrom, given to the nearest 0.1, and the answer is 13.9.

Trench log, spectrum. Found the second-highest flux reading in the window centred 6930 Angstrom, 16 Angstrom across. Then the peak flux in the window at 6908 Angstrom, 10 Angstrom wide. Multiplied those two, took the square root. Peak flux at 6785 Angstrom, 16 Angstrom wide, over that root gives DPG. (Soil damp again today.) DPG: 0.99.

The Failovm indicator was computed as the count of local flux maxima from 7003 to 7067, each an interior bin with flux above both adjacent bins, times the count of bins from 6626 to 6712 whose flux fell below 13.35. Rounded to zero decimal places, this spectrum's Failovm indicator 45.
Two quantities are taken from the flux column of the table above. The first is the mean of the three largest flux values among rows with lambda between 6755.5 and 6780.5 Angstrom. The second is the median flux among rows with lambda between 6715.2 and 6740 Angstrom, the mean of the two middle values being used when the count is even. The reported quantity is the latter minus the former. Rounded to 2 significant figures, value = -0.58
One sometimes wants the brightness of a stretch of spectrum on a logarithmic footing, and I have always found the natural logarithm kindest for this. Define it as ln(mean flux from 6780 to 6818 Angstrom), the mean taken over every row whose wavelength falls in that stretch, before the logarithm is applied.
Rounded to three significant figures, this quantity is 2.53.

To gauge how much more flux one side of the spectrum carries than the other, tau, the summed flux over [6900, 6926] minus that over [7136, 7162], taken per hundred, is -0.028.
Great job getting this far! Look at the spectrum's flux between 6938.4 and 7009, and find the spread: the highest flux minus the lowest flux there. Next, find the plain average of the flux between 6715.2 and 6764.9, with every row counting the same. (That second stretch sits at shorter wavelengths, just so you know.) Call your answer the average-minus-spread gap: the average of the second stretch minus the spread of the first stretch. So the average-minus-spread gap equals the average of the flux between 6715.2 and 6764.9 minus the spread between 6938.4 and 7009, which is 11.6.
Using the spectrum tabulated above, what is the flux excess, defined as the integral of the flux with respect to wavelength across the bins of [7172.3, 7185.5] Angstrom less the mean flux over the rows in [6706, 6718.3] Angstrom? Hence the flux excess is 161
